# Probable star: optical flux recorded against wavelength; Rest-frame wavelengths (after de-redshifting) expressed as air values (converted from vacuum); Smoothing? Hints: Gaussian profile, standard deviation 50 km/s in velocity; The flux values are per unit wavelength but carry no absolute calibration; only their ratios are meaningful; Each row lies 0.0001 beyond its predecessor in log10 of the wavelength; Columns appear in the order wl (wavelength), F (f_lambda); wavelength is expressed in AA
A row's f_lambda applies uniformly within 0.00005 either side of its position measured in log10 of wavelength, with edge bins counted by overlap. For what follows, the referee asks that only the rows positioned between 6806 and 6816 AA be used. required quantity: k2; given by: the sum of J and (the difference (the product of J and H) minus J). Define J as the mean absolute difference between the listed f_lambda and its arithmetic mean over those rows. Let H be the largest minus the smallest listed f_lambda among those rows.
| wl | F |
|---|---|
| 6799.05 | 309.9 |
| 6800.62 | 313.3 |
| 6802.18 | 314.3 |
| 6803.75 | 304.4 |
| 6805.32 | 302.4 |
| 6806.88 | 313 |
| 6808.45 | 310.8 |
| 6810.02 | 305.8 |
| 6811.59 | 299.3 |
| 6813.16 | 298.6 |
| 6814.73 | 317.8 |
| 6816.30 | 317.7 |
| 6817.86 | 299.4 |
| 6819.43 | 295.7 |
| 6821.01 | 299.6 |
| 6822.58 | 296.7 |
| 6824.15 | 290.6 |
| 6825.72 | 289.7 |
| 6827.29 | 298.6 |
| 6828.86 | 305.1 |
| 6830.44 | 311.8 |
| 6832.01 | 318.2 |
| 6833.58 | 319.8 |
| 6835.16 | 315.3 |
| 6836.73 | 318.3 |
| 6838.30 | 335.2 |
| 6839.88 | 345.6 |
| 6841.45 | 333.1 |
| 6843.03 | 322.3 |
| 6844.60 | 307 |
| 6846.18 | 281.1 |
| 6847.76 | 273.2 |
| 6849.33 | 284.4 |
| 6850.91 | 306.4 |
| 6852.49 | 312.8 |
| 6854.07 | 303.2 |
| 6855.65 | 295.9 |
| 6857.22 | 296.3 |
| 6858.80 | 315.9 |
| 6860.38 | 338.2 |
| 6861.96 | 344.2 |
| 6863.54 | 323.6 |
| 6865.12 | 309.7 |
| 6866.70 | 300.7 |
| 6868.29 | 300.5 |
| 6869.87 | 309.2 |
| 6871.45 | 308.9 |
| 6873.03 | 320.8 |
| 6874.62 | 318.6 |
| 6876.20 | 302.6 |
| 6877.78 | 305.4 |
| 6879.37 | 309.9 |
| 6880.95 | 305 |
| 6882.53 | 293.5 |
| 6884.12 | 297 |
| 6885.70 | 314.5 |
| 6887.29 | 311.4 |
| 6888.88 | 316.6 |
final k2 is 121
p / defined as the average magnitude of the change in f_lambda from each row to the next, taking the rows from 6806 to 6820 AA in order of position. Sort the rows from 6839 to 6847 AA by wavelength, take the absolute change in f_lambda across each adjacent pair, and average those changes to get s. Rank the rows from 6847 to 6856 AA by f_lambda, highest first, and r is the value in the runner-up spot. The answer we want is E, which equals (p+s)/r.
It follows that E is 0.075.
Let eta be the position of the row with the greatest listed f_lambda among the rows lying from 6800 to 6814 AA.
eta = 6802.18 AA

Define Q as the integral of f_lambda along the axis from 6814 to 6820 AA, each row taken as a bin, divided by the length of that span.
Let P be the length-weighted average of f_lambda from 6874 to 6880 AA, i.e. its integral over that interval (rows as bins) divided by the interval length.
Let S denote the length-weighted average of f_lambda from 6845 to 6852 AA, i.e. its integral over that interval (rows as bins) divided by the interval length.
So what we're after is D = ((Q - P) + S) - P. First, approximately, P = 309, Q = 308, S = 288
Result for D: -21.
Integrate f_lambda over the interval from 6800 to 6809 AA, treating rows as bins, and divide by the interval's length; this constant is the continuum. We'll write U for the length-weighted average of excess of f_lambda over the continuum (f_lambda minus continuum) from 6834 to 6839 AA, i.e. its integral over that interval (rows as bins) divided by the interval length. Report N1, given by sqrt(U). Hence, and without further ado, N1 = 3.6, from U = 13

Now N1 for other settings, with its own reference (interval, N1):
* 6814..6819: 0.8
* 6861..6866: 4.0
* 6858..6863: 4.7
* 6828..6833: 1.4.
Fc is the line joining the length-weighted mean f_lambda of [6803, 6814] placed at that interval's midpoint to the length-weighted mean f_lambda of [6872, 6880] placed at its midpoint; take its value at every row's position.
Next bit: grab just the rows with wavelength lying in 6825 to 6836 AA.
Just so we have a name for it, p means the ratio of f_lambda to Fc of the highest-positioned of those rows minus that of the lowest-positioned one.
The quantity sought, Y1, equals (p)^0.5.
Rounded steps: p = 0.081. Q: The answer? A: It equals 0.28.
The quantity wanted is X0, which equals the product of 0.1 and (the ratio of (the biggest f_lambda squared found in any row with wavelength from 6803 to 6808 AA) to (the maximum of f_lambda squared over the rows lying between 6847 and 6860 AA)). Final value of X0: 0.098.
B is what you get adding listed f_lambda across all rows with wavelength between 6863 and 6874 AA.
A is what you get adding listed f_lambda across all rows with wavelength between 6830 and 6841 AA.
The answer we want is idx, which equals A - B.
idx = 91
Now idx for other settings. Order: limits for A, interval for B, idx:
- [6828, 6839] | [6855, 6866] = 0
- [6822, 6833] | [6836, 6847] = -132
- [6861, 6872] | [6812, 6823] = 71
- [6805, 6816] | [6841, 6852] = 40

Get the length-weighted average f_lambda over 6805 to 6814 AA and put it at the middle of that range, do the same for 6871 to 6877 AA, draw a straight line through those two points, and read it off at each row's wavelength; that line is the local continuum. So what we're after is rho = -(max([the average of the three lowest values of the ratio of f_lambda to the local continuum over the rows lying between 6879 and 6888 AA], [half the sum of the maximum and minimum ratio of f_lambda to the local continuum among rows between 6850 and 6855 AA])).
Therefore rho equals -0.99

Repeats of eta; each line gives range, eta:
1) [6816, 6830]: 6816.30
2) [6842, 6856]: 6843.03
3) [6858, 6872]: 6861.96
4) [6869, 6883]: 6873.03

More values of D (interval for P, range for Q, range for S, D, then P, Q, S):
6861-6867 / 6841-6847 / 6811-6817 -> -26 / 322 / 309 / 308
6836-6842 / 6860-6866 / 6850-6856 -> -35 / 333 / 328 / 304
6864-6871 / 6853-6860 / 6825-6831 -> -6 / 306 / 305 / 301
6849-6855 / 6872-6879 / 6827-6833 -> 16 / 302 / 311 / 310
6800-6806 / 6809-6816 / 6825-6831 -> -10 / 309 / 306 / 301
